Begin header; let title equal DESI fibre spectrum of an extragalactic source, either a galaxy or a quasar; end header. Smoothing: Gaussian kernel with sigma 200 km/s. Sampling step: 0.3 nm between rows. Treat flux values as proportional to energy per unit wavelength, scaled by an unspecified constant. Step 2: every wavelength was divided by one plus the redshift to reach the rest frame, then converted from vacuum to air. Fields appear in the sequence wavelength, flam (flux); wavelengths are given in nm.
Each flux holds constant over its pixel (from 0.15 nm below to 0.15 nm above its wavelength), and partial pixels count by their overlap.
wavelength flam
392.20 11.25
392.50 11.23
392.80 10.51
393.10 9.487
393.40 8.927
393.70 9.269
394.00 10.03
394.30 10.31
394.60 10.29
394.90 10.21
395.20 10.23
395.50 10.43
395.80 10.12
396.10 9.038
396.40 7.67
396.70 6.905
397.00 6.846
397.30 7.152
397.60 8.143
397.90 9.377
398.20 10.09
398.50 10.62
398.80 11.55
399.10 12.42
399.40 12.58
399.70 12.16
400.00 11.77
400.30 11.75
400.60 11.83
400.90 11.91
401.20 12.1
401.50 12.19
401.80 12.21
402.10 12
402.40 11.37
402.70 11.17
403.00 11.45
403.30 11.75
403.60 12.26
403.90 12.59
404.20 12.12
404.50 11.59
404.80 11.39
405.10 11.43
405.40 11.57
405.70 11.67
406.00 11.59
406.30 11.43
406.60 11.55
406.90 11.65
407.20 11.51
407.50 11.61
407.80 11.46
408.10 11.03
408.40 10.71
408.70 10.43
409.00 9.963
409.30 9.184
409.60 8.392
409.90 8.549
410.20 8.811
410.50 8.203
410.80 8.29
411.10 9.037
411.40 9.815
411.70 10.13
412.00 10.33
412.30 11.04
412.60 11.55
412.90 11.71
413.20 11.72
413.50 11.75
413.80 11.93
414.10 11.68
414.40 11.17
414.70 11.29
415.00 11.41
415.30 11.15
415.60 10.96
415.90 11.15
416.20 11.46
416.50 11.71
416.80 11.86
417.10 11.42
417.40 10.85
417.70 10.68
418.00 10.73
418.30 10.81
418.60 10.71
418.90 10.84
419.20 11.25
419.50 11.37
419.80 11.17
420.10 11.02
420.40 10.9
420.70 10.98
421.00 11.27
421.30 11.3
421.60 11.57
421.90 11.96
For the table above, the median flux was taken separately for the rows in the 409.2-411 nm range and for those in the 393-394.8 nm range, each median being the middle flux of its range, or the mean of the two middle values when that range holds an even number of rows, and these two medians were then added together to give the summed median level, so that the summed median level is 18.2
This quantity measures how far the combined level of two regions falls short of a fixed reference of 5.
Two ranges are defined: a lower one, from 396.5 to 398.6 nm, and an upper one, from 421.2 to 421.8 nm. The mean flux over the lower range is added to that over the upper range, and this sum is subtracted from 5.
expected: -14.9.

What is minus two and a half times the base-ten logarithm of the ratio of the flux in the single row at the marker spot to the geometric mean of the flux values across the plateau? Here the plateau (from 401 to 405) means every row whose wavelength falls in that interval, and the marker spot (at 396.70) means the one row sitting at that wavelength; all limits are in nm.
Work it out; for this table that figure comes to 0.59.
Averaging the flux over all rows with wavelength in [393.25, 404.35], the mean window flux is 10.6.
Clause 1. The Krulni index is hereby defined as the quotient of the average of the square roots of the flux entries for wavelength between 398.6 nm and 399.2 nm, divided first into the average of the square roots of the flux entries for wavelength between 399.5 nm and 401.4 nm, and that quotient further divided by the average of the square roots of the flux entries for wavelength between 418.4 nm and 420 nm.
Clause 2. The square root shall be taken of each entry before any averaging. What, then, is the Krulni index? 0.30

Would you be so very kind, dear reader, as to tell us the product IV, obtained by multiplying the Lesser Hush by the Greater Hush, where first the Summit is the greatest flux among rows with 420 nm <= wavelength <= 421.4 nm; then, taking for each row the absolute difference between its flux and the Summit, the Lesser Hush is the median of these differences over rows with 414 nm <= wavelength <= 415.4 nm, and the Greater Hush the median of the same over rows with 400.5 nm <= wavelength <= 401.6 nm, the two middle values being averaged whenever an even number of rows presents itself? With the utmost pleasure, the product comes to 0.09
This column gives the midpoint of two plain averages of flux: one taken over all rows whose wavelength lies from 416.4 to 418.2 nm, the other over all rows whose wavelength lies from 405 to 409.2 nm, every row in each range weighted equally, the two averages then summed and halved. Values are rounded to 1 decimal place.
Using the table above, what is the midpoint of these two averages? 11.2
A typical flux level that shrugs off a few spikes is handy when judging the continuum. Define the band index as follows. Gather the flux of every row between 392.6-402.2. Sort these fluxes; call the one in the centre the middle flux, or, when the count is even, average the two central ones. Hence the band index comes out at 10.3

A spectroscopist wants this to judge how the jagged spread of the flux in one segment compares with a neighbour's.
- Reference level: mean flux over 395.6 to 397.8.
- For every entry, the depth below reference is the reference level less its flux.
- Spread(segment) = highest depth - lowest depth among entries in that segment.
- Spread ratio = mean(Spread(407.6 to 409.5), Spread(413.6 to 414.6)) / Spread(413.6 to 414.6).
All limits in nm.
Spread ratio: 2.0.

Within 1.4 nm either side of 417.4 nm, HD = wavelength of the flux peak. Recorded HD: 416.80 nm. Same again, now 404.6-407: 405.70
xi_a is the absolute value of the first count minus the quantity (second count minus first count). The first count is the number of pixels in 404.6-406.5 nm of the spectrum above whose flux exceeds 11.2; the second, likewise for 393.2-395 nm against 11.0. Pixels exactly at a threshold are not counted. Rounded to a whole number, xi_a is 12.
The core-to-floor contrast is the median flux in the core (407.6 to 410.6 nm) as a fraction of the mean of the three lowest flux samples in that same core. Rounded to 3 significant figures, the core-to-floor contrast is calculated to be 1.14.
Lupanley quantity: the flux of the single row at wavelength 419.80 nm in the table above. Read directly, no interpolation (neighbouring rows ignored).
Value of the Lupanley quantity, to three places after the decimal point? 11.170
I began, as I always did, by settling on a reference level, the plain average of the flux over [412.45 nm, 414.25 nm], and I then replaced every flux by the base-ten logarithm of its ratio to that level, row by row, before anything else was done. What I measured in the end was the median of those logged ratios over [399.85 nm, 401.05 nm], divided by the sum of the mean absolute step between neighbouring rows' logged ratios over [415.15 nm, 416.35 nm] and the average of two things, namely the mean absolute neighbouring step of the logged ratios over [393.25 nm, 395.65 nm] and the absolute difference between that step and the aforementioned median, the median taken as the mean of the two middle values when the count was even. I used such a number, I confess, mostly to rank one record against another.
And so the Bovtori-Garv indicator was 0.15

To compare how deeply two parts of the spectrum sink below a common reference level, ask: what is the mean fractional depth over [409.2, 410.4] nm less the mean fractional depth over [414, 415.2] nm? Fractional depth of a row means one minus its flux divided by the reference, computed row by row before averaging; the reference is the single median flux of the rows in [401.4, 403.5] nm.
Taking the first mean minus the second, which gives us 0.2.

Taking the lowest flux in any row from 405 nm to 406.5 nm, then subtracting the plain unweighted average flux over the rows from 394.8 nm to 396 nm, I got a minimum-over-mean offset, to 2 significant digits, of 1.2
